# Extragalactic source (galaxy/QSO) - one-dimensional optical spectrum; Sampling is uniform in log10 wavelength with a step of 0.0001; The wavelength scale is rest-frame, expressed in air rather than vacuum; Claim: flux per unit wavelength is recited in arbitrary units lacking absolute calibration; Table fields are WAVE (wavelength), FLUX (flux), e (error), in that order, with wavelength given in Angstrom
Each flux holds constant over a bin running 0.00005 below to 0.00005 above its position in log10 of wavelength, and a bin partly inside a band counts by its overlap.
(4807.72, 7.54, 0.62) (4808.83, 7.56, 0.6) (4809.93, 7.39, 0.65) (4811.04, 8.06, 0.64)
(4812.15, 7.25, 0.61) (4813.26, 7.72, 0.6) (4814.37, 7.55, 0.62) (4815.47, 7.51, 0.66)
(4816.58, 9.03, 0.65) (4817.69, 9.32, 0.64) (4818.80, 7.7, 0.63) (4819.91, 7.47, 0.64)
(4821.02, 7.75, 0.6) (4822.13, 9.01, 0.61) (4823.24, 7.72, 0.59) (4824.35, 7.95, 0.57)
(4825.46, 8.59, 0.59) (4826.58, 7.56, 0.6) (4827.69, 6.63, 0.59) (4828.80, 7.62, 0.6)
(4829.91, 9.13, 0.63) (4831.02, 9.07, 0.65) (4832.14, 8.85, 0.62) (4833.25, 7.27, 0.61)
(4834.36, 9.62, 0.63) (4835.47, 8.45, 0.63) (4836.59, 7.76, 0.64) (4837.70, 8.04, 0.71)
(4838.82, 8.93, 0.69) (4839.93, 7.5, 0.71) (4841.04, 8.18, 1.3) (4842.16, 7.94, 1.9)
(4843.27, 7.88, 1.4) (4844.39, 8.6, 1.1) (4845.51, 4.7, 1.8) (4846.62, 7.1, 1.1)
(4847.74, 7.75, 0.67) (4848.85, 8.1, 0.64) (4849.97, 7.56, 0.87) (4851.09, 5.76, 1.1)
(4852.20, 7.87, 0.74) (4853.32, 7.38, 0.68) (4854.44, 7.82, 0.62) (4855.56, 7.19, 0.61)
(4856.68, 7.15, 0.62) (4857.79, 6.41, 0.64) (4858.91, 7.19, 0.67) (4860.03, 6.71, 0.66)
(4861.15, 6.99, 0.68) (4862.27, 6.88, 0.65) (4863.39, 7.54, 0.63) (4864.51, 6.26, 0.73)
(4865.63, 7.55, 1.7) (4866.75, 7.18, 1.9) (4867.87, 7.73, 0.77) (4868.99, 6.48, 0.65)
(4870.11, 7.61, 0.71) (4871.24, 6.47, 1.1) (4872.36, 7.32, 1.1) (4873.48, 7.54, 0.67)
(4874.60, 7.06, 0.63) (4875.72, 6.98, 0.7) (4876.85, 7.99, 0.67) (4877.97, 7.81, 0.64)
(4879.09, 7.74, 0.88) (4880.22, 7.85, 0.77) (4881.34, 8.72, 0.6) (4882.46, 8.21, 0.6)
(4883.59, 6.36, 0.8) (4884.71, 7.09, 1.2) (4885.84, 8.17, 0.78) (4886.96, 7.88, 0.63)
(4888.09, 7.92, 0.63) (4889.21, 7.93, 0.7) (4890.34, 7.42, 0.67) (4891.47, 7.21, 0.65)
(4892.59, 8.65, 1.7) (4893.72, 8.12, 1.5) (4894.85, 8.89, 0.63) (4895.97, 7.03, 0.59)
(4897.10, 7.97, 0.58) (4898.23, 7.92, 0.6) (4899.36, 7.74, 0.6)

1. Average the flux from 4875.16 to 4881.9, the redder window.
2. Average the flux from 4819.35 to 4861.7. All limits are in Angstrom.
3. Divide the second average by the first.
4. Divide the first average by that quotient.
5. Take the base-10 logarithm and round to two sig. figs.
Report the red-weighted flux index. 0.90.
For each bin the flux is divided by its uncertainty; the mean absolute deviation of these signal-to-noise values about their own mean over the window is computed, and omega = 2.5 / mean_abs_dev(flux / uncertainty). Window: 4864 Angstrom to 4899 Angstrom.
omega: 1.03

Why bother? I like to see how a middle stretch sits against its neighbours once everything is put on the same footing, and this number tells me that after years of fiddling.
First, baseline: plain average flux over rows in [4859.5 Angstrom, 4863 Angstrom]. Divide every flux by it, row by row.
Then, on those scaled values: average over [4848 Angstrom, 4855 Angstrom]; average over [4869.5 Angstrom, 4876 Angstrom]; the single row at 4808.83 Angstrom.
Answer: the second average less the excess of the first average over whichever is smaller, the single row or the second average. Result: 1.0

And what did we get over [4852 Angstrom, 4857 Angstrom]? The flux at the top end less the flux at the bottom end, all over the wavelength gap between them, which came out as -0.16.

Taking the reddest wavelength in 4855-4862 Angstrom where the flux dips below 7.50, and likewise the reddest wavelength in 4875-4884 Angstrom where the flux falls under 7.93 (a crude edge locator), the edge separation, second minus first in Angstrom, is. 22.4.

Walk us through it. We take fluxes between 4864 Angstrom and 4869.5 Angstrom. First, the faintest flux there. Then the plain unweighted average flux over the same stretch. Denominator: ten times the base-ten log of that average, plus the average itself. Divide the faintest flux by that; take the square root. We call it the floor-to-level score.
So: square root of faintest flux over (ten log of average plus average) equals 0.635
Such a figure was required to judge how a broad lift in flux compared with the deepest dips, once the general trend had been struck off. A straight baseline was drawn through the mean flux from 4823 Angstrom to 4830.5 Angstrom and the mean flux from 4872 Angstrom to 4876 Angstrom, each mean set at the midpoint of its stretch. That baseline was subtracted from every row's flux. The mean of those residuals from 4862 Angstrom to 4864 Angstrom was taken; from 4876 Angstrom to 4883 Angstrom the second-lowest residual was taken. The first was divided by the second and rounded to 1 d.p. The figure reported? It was -0.3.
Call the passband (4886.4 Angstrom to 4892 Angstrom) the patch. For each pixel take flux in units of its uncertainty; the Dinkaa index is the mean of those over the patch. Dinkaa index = 12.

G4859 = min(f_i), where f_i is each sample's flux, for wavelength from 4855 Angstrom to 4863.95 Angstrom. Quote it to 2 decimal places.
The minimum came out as 6.41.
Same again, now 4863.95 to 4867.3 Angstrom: 6.26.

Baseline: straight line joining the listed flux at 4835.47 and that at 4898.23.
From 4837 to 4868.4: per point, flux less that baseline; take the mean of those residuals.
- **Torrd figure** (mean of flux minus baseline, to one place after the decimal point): -1.0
